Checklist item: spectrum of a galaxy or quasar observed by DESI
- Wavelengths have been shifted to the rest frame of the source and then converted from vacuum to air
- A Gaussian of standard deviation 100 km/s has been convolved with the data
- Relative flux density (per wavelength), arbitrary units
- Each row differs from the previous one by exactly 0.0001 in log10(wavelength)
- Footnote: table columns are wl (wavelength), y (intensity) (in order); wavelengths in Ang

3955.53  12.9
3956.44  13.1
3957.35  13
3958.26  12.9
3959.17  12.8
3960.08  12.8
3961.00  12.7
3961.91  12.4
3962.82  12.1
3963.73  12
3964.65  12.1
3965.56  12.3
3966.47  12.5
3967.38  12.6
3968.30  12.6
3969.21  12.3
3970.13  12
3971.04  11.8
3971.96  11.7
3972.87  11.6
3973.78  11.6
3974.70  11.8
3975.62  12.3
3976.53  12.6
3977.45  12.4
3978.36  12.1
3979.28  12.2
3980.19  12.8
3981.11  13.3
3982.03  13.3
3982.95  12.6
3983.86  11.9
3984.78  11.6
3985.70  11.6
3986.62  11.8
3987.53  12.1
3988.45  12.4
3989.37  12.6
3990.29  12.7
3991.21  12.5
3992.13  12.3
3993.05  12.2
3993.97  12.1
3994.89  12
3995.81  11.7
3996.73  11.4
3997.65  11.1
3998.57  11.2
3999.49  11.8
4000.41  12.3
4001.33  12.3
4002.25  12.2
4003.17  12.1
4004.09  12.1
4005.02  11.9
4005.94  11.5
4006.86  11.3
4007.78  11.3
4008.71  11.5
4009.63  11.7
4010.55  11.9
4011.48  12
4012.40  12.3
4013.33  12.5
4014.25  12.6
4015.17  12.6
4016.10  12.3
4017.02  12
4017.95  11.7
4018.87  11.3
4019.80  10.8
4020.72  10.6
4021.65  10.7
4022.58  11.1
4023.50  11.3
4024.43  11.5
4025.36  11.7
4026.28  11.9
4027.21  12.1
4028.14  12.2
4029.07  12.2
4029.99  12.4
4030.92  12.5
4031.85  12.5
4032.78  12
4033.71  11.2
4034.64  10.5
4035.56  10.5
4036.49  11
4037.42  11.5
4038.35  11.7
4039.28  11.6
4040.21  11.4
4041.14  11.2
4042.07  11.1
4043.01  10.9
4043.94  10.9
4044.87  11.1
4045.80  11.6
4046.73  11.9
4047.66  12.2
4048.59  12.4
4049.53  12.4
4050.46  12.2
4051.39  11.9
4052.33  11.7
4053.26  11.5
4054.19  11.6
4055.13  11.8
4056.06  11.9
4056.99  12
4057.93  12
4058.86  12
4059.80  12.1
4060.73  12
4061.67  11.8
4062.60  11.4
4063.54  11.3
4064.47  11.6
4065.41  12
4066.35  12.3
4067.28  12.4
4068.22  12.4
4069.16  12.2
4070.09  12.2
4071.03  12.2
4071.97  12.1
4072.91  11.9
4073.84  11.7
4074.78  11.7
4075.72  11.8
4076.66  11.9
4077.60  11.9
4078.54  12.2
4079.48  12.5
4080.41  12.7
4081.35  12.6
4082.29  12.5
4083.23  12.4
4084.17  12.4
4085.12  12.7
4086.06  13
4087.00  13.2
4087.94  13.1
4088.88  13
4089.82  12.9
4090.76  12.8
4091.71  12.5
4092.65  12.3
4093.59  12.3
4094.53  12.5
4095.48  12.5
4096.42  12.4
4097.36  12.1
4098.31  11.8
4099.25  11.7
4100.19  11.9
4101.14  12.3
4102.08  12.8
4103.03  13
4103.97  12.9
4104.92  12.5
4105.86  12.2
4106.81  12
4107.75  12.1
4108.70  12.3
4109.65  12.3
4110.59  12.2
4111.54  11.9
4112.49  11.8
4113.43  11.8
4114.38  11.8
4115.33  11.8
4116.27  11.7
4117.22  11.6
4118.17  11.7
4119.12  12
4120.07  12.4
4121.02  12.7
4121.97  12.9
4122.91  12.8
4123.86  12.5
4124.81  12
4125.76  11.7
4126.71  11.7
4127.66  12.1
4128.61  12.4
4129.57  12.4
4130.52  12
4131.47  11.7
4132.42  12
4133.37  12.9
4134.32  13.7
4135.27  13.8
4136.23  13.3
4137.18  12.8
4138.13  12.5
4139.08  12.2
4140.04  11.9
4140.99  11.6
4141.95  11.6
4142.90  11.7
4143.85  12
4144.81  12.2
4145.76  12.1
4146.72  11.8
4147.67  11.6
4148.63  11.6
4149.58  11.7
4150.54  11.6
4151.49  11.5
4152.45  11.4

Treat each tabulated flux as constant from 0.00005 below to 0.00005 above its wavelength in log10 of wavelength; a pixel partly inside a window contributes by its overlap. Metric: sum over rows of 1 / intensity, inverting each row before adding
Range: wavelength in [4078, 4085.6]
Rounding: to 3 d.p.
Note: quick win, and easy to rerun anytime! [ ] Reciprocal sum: 0.640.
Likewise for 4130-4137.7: 0.628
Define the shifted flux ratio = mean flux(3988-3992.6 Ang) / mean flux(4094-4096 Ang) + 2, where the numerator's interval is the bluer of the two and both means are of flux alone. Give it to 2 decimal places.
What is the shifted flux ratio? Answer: 3.00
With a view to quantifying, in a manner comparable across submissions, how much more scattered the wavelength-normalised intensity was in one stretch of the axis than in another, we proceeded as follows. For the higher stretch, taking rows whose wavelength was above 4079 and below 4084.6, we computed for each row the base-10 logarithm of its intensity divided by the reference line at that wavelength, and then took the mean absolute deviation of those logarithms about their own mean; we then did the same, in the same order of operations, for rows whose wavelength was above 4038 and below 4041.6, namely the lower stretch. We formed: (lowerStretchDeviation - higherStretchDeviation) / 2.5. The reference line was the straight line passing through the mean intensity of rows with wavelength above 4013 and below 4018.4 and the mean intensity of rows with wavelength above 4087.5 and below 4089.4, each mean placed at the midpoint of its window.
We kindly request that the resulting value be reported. 0.001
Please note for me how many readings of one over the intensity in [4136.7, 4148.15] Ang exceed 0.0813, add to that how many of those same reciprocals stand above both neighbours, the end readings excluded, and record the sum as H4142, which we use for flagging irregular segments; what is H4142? 10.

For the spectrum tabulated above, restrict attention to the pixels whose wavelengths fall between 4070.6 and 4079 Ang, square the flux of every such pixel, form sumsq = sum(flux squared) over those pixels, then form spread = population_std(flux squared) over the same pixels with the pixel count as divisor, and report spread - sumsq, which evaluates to -1278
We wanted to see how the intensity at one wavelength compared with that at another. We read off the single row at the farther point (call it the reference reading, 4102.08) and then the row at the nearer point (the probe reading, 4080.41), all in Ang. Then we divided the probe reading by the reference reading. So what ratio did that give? 0.99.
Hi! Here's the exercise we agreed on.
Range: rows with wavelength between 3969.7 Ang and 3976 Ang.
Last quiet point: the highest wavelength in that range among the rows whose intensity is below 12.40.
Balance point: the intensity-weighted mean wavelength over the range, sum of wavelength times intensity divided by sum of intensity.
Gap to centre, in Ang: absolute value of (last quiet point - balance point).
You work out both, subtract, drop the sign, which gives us 2.7 Ang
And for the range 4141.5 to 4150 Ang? 3.8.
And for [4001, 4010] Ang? 4.2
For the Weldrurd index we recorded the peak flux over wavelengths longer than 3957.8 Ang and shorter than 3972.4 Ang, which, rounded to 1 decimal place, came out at 12.9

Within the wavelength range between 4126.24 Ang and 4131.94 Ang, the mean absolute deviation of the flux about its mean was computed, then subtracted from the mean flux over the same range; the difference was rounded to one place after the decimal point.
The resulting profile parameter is 11.8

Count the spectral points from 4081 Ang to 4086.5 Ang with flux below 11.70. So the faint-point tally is 0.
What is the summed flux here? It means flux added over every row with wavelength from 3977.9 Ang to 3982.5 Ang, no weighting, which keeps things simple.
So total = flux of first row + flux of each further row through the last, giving 63.7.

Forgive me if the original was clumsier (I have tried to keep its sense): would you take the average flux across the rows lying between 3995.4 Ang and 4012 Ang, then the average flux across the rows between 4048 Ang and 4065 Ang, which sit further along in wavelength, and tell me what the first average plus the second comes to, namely 23.6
